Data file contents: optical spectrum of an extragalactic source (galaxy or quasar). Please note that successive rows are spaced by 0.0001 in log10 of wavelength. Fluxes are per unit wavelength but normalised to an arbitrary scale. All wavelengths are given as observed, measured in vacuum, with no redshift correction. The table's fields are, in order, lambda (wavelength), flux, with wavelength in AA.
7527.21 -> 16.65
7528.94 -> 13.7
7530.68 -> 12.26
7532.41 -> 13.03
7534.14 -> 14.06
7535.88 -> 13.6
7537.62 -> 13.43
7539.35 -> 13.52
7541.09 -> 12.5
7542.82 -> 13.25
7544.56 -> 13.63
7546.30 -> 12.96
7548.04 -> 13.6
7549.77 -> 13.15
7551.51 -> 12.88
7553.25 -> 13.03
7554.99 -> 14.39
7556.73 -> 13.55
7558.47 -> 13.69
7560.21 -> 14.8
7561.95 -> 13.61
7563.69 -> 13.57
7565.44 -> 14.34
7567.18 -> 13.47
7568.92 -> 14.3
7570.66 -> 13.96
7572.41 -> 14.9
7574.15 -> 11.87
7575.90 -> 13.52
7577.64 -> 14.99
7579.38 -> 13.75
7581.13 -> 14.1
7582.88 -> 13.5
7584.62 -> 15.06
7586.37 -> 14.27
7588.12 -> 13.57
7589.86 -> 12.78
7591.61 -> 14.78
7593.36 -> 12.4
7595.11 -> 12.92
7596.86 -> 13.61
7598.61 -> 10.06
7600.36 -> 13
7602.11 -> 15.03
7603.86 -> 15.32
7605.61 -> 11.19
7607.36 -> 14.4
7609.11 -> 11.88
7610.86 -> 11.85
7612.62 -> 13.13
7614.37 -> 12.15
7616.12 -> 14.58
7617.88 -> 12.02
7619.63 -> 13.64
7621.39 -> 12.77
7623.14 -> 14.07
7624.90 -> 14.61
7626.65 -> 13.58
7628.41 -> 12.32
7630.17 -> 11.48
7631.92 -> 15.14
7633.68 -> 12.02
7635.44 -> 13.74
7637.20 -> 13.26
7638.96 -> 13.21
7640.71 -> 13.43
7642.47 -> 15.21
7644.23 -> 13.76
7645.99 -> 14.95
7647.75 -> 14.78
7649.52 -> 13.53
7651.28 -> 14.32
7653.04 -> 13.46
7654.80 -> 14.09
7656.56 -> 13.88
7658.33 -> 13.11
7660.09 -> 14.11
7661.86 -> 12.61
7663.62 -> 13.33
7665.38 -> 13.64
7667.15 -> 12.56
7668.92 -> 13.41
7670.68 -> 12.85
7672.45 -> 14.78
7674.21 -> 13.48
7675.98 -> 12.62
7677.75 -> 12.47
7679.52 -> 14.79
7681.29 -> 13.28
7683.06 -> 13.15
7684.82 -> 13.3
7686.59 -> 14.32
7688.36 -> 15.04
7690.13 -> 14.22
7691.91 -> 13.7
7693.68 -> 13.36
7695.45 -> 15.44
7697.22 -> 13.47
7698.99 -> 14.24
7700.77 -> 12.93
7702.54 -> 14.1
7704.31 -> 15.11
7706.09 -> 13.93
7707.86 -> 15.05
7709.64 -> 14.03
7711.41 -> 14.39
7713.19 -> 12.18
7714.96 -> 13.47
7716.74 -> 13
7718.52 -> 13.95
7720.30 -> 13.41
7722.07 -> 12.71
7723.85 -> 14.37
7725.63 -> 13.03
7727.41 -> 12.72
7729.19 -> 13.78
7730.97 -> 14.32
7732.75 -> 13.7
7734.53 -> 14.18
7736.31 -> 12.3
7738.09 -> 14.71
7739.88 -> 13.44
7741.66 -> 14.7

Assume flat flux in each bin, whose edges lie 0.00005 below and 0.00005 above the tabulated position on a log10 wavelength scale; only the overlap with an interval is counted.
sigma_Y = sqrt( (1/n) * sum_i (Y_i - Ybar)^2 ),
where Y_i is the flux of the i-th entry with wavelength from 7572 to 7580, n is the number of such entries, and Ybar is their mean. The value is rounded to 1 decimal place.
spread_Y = 1.1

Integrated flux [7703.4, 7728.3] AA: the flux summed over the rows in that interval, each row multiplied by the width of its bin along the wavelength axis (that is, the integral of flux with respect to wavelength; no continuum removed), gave 340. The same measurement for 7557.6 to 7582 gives 340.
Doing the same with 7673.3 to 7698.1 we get 341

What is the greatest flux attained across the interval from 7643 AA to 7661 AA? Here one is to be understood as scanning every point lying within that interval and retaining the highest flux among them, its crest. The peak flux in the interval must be 14.95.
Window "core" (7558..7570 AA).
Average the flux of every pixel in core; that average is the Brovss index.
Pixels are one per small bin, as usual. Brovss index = 14.0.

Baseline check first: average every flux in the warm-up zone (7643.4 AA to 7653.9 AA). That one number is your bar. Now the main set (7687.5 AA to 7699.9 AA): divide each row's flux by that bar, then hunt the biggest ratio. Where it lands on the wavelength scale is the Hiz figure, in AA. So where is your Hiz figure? 7695.45 AA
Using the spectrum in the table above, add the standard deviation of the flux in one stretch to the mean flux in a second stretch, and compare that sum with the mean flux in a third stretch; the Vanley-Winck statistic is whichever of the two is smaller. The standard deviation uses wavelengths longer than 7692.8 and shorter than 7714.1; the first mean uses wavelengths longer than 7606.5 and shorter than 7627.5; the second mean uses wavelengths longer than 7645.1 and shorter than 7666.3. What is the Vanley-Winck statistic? 13.8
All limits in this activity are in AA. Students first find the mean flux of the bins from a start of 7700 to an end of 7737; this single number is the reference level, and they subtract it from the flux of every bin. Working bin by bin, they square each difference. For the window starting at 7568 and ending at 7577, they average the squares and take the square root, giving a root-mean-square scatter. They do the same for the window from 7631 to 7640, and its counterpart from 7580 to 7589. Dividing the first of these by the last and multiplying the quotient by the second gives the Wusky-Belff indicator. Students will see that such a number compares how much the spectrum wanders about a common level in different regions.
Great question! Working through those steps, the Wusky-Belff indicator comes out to 1.5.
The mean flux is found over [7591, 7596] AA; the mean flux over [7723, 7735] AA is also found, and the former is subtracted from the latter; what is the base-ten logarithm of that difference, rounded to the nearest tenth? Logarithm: -0.4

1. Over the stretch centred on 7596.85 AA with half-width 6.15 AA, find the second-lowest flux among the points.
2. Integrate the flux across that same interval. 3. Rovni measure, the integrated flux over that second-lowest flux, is 13.0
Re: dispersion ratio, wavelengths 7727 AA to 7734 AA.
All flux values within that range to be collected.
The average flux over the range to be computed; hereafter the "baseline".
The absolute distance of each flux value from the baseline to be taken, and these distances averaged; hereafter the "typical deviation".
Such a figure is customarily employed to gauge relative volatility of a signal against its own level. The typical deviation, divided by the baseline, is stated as 0.033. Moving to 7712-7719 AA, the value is 0.043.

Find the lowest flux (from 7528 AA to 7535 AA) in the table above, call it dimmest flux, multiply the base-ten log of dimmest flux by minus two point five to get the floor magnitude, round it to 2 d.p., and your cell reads -2.72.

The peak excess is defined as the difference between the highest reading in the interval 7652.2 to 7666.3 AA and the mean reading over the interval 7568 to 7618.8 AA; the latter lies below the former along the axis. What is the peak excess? 0.7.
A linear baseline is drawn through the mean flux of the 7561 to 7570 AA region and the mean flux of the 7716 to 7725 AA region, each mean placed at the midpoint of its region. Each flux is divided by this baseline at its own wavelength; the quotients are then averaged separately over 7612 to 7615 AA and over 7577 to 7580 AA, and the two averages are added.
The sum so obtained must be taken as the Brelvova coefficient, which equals 1.96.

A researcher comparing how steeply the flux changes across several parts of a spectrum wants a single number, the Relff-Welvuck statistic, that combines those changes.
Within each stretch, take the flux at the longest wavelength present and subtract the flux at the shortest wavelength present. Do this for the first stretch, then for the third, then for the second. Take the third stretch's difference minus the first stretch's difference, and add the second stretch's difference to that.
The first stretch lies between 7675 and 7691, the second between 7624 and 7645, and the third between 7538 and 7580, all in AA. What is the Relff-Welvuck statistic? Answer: -2.2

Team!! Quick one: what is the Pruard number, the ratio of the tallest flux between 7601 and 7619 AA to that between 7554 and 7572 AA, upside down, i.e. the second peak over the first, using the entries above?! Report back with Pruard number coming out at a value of 0.97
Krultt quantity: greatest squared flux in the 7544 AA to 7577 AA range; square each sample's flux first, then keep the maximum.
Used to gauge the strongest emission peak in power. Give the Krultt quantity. 222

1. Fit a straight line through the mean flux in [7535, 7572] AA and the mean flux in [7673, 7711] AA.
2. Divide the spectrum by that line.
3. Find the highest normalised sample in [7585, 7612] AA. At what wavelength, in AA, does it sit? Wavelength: 7603.86 AA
